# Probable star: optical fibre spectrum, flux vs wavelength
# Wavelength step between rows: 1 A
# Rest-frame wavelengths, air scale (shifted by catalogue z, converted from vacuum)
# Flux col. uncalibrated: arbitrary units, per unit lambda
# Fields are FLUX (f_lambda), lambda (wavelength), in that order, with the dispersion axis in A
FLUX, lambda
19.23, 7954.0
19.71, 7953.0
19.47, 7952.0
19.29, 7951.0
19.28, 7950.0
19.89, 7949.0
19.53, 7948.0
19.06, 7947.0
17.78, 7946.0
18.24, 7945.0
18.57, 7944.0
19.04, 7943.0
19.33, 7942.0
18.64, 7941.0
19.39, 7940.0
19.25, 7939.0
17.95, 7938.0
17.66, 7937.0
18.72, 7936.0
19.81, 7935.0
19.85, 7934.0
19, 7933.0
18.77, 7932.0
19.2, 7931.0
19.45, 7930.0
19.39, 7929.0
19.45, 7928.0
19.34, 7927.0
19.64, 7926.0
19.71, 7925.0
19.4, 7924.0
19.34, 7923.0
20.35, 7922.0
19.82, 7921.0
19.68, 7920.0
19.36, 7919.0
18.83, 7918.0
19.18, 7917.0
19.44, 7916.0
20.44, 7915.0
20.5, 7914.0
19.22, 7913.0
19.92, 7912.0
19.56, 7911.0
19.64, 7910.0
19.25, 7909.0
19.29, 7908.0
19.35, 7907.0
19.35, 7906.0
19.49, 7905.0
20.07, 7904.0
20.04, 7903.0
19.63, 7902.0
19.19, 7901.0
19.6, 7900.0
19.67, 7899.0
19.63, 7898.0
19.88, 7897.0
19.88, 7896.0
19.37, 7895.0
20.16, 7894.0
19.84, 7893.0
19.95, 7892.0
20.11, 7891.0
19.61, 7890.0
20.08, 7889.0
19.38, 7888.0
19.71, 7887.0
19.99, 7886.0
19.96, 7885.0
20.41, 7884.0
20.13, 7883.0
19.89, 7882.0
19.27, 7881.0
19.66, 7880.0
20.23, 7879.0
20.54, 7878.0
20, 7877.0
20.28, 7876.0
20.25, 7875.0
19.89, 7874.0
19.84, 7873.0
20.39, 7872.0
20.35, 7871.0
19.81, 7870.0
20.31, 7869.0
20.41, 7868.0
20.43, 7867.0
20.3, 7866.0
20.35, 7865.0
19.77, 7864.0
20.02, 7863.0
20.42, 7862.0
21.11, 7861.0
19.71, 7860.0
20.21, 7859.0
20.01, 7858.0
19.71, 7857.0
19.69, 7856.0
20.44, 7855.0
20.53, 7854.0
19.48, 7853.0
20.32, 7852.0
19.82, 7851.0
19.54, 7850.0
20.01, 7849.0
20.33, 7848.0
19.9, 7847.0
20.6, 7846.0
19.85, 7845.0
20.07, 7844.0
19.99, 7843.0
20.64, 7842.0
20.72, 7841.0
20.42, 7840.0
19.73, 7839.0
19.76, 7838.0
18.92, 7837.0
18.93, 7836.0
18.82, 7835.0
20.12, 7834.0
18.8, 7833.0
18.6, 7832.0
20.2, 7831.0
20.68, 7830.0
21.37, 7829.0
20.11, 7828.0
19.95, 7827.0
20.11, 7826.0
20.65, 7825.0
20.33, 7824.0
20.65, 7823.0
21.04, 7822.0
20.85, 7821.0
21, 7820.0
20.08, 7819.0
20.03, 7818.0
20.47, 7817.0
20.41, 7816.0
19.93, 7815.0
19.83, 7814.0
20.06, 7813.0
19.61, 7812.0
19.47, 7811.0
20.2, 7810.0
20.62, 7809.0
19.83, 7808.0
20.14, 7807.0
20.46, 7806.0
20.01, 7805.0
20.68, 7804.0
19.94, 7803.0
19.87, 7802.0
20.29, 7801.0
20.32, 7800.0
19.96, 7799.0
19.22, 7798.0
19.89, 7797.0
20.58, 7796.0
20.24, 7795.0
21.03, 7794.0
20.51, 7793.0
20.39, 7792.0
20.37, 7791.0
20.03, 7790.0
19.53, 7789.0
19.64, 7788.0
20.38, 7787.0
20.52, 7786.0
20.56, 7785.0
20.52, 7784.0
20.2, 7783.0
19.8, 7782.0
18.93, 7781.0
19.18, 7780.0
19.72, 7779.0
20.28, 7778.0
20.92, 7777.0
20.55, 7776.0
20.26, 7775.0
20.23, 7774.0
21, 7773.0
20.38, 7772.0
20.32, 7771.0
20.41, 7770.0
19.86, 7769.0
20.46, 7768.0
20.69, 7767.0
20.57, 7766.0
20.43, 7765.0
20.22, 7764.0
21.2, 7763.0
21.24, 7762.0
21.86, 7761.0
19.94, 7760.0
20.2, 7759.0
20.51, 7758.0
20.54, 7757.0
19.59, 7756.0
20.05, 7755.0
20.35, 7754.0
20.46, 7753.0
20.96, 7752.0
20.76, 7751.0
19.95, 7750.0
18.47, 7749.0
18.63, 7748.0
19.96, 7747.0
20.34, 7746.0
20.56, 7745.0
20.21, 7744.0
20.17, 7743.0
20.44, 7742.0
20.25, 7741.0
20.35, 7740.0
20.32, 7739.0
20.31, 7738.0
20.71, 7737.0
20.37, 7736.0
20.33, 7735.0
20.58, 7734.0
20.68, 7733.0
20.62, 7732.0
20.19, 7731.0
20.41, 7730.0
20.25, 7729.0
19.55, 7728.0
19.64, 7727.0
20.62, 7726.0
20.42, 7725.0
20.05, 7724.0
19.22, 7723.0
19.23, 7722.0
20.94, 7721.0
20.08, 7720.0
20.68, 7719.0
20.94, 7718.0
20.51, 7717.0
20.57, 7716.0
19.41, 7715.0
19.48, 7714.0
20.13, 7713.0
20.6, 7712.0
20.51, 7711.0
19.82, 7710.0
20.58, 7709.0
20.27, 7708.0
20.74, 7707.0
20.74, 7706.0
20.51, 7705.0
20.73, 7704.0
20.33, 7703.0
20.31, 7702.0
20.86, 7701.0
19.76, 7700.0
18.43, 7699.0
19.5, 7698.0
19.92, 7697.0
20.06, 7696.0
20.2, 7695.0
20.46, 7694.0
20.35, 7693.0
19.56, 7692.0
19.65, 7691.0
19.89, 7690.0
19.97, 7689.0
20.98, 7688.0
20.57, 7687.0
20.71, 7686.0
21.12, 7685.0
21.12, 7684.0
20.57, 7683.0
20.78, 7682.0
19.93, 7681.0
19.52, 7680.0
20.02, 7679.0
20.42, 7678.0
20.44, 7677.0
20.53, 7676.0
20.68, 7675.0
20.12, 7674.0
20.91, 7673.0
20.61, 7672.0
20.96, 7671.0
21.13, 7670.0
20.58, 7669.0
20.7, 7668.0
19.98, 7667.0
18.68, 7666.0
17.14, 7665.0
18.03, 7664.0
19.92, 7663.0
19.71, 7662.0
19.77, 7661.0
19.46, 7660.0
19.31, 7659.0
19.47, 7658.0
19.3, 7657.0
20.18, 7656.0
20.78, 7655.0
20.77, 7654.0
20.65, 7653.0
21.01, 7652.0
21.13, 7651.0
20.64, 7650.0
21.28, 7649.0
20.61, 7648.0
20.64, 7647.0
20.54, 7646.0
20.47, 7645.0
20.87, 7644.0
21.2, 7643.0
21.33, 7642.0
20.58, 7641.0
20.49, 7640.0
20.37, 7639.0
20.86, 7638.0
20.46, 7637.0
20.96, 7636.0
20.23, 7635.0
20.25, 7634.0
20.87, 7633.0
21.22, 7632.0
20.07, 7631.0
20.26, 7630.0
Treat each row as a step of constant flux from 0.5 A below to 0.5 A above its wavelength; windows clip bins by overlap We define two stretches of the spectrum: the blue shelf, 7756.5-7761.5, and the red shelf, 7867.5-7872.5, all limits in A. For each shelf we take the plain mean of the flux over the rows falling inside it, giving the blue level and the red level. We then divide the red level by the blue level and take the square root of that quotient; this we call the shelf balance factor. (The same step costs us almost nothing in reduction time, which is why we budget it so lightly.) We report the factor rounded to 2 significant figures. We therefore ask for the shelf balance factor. 0.99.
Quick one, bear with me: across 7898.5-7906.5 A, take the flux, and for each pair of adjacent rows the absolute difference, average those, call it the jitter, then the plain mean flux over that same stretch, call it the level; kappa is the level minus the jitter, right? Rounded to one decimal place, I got 19.3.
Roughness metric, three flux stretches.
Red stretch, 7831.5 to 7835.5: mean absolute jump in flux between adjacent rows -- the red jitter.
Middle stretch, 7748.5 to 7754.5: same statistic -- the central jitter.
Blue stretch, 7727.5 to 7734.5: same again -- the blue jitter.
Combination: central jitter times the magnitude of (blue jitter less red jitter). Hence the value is 0.41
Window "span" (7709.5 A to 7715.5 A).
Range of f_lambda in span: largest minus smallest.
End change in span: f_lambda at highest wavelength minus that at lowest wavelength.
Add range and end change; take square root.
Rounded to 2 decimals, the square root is 0.88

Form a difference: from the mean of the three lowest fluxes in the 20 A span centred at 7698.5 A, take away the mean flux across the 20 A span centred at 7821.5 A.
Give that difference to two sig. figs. -1.2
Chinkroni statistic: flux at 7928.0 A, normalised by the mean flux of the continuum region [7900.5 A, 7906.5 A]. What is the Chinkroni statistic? 0.99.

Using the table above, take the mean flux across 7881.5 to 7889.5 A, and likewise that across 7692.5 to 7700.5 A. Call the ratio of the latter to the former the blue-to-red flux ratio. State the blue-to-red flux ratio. 0.99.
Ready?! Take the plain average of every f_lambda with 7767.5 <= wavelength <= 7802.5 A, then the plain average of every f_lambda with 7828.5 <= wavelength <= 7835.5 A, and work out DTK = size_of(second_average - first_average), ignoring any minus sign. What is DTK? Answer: 0.38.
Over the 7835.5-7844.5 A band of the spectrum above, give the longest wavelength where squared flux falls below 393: 7839.0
